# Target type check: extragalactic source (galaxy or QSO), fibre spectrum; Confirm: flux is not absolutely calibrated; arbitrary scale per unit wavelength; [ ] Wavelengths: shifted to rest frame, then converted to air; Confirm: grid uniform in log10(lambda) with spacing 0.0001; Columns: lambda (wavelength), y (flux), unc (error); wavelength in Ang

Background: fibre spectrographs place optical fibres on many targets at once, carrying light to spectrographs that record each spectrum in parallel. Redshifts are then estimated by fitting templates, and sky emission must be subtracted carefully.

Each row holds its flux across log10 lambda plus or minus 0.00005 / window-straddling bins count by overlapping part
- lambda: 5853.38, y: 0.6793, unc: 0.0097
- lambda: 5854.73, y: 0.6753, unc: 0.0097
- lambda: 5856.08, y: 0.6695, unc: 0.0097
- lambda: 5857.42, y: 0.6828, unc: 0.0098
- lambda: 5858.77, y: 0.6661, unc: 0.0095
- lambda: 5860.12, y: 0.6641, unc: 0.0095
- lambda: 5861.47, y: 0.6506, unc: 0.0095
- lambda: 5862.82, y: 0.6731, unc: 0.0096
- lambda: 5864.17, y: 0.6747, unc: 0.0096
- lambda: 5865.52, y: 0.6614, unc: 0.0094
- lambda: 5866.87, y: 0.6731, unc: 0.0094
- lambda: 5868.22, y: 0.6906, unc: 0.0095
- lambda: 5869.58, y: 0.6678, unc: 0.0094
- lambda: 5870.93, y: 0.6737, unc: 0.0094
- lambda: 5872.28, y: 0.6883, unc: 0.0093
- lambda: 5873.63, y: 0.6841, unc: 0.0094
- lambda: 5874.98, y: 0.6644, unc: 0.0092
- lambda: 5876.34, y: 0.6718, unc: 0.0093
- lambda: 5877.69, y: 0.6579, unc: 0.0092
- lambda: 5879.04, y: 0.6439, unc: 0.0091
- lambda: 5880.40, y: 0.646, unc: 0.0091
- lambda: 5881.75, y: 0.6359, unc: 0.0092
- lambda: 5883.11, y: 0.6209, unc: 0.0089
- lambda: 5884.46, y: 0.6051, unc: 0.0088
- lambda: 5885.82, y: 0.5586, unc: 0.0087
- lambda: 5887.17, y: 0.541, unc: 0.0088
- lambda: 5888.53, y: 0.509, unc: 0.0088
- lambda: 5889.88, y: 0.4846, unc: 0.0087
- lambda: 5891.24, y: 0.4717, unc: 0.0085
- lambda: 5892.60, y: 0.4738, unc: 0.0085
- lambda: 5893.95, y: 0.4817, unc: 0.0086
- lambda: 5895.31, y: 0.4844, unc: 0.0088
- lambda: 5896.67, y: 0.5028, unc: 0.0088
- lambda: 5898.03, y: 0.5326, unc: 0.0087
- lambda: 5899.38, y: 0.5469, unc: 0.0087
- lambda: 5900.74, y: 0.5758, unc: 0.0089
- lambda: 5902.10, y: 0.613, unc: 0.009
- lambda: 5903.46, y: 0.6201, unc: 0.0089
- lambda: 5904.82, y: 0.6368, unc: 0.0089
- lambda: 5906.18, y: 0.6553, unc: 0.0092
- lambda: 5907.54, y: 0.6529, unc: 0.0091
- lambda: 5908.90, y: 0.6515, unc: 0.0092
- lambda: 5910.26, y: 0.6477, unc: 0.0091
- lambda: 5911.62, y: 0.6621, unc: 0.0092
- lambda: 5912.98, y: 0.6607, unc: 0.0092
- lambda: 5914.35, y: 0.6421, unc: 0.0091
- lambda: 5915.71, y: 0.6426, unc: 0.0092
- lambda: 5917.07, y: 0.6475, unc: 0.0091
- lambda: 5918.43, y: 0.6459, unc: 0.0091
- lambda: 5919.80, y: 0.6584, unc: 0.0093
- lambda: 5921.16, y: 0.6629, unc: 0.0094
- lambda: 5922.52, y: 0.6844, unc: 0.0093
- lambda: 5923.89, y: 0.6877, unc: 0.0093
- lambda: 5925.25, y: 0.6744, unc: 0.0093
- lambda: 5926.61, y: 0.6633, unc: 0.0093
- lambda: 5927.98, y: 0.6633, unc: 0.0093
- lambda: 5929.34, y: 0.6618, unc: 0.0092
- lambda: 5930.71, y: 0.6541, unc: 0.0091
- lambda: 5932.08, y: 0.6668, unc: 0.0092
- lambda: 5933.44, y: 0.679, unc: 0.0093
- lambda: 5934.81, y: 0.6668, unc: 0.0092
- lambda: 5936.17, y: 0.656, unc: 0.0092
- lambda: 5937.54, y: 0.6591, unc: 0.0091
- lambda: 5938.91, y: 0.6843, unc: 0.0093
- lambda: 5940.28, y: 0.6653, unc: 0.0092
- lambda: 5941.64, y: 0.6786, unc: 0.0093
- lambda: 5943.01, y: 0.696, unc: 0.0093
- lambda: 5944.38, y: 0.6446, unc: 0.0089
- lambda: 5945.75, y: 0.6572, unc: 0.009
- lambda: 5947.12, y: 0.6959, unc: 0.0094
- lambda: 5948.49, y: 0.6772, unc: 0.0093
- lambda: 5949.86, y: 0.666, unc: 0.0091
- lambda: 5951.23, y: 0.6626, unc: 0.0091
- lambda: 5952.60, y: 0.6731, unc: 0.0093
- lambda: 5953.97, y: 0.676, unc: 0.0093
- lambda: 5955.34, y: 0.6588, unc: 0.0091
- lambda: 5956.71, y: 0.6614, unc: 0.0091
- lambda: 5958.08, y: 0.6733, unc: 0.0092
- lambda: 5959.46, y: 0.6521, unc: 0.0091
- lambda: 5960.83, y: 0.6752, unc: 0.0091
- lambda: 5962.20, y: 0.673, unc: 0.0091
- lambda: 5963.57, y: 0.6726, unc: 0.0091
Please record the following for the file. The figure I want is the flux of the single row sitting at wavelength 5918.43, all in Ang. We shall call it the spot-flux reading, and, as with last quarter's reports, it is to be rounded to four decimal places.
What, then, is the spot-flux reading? 0.6459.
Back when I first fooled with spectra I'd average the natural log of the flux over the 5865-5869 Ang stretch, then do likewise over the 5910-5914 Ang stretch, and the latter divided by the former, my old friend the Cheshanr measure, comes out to 1.07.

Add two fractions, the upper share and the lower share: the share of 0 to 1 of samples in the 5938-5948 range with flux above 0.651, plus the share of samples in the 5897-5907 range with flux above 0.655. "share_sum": 1.0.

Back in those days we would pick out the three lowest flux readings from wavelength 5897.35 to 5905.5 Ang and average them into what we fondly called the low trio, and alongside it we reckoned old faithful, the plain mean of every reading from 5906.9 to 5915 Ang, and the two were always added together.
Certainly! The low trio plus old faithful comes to 1.20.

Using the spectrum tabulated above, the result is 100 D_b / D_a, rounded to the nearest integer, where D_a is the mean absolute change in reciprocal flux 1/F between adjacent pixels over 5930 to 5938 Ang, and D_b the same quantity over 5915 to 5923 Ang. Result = 89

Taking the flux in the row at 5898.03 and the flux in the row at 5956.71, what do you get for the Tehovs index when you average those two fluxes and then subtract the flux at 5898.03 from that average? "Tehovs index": 0.0644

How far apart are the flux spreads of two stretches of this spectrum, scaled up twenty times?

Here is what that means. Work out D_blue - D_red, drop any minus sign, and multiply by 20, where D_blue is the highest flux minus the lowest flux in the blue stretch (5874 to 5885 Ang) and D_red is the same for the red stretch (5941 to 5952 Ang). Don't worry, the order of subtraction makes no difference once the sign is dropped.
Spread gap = 0.31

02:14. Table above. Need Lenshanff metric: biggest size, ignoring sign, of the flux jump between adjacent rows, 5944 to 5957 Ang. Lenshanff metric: 0.039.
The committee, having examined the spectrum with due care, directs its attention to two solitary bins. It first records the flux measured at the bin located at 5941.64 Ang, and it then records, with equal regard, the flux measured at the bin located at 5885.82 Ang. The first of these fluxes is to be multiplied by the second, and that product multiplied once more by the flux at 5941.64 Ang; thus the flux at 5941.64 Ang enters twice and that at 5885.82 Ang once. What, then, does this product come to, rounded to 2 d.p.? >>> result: 0.26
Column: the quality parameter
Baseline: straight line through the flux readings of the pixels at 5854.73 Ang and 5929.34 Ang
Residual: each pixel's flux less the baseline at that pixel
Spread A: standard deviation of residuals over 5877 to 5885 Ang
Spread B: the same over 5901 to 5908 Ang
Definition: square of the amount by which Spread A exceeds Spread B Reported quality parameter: 0.0000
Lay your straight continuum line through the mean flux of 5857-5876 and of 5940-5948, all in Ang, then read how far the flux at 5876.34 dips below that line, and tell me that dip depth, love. 0.00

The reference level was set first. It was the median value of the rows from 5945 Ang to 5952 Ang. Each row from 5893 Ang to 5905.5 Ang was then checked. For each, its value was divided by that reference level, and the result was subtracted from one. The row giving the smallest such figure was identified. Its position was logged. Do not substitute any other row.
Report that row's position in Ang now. 5904.82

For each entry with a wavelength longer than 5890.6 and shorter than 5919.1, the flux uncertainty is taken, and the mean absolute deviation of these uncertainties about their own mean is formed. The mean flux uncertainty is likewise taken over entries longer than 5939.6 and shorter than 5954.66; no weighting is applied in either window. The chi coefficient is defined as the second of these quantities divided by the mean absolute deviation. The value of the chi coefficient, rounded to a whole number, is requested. 45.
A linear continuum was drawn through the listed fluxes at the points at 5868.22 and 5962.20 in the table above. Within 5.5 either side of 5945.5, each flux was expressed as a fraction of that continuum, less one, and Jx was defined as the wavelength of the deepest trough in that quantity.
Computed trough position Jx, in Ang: 5944.38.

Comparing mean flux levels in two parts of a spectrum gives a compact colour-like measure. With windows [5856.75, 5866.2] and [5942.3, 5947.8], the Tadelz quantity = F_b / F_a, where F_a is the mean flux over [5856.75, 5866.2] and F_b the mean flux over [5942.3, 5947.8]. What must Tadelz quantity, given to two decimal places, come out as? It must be 1.01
